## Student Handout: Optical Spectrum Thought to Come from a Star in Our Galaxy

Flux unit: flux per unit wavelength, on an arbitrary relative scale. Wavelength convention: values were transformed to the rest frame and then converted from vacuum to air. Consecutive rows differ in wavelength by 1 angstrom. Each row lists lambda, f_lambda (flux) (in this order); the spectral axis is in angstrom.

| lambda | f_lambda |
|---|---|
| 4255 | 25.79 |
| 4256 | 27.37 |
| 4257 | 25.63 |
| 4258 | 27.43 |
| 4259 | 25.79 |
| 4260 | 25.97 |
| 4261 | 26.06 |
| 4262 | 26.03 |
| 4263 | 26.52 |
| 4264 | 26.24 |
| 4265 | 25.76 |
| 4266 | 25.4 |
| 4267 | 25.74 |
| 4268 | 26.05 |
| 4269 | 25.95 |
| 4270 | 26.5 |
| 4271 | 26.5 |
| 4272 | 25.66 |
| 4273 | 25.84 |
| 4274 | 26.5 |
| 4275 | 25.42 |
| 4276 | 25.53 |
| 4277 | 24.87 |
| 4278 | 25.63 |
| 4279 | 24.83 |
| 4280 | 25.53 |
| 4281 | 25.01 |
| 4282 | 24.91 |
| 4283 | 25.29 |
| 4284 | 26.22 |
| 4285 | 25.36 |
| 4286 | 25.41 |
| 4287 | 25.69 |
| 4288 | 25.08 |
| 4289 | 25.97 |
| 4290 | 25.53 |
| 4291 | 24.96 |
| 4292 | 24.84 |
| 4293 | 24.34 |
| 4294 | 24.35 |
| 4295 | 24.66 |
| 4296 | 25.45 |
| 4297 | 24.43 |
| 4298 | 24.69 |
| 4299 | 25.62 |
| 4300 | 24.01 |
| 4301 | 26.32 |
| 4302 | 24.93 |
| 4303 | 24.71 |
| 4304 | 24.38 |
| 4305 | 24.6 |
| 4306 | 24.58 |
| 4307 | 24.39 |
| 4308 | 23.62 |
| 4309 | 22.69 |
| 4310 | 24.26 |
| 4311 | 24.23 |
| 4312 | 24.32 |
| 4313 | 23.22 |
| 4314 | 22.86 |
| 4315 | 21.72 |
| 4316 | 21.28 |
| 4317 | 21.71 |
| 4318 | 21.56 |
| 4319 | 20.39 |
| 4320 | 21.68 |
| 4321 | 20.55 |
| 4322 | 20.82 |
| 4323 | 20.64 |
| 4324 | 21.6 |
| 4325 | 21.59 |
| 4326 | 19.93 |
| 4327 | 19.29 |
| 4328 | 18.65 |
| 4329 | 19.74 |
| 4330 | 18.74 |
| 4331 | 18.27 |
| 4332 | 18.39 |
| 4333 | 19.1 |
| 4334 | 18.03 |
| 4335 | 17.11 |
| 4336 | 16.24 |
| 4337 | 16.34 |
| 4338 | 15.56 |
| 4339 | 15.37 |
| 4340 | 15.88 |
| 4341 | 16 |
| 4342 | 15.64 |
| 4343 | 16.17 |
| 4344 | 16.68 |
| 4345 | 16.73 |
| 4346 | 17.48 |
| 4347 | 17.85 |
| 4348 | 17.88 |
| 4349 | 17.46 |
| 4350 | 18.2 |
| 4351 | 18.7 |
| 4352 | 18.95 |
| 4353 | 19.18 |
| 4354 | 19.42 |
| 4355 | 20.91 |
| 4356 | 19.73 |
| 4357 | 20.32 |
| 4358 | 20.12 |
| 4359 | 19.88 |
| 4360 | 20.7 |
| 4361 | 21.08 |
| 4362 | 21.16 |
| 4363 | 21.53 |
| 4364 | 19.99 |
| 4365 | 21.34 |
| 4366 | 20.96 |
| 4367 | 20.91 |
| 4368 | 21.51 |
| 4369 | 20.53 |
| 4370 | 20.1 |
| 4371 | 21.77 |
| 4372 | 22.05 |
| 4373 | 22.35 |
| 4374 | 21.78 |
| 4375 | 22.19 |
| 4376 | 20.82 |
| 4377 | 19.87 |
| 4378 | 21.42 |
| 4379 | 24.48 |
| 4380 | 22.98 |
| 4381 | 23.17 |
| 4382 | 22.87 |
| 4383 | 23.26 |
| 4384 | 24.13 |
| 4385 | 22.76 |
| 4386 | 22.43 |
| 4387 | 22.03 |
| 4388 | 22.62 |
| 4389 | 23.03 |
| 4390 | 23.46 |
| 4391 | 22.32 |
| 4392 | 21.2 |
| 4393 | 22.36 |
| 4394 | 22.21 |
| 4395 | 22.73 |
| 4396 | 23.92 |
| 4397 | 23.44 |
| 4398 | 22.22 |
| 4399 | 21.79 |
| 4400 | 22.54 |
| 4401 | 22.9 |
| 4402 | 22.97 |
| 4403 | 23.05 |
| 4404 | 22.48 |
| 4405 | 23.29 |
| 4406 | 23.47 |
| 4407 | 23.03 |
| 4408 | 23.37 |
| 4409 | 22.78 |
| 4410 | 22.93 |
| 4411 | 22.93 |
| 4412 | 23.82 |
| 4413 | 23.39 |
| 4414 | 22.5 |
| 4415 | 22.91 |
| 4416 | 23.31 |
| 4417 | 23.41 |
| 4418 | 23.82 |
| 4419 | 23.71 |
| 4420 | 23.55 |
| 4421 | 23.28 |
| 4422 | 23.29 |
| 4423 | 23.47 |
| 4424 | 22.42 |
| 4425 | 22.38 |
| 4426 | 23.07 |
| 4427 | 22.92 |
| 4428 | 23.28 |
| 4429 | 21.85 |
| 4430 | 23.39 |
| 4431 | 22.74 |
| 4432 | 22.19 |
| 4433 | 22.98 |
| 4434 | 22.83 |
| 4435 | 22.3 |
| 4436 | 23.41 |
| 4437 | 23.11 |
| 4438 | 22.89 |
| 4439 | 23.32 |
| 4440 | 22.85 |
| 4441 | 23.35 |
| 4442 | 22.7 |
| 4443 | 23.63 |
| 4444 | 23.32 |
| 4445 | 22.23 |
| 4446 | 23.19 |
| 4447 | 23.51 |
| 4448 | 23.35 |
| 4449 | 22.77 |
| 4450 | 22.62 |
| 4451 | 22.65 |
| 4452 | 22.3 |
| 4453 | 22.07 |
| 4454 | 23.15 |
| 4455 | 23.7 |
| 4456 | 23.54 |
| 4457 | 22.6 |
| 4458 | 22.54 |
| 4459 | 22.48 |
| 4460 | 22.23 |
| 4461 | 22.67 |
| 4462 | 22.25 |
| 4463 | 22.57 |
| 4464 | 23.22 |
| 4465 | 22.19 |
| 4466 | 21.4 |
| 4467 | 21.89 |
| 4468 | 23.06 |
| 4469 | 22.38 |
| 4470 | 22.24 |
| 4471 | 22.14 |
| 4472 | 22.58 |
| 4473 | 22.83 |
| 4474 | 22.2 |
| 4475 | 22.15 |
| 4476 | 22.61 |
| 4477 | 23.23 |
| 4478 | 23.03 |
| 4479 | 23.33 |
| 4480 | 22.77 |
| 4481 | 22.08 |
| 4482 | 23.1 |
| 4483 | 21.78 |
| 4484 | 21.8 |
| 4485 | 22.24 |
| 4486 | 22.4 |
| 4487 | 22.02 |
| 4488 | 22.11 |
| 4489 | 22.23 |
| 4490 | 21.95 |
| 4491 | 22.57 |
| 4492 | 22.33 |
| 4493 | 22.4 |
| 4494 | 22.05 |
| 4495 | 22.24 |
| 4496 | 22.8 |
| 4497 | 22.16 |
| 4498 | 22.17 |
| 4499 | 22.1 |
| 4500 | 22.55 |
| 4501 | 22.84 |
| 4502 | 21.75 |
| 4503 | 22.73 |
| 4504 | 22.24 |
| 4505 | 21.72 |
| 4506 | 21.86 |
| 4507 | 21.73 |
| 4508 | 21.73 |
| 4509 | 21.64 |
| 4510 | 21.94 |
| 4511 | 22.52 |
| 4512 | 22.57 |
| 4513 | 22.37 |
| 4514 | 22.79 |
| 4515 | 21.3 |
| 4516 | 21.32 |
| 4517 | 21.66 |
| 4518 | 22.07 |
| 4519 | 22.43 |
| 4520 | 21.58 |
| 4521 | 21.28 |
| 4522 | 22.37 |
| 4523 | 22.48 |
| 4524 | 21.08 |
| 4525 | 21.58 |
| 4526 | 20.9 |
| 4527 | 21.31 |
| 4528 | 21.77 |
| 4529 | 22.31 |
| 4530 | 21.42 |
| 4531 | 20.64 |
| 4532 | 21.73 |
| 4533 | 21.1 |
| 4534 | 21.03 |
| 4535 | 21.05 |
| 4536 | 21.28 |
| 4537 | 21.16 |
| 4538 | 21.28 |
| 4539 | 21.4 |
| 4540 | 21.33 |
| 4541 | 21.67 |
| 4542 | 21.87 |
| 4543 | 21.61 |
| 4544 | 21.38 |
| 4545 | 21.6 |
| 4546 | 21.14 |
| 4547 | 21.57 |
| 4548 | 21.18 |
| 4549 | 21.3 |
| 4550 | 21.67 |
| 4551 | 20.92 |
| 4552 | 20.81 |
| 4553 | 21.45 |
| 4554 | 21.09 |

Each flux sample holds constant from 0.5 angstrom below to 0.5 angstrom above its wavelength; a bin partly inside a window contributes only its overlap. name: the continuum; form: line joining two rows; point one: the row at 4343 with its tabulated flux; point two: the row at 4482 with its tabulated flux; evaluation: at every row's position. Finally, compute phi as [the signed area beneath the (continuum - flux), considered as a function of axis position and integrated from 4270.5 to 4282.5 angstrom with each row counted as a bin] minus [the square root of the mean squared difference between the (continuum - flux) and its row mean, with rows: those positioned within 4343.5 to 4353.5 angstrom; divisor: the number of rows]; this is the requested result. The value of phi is -153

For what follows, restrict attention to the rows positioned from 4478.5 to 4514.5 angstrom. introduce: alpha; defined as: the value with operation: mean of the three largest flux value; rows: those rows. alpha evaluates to 23.1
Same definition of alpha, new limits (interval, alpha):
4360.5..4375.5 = 22.2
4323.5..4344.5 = 21.0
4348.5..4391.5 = 24.0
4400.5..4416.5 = 23.6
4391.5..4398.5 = 23.4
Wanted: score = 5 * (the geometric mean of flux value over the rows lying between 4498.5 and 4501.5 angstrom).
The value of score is 112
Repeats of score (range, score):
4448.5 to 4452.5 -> 113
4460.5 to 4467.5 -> 112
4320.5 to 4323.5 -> 103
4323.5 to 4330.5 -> 100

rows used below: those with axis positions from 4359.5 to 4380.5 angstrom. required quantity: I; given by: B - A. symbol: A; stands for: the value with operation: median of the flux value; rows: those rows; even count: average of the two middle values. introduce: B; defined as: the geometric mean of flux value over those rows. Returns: 0.04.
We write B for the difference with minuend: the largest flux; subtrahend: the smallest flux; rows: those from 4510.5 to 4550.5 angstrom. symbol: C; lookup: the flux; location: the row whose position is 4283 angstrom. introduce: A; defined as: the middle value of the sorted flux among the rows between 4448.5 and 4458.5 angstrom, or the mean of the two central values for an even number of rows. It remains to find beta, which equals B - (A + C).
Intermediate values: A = 23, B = 2.15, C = 25.29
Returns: -45.8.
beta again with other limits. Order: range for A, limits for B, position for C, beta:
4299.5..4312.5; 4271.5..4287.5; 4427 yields -45.6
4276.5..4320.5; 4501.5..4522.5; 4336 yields -39.4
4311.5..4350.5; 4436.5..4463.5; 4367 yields -37.9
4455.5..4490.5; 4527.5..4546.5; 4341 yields -36.7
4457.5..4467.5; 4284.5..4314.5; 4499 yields -40.8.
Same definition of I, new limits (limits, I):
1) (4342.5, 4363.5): -0.19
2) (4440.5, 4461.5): 0.18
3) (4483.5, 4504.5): 0.03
